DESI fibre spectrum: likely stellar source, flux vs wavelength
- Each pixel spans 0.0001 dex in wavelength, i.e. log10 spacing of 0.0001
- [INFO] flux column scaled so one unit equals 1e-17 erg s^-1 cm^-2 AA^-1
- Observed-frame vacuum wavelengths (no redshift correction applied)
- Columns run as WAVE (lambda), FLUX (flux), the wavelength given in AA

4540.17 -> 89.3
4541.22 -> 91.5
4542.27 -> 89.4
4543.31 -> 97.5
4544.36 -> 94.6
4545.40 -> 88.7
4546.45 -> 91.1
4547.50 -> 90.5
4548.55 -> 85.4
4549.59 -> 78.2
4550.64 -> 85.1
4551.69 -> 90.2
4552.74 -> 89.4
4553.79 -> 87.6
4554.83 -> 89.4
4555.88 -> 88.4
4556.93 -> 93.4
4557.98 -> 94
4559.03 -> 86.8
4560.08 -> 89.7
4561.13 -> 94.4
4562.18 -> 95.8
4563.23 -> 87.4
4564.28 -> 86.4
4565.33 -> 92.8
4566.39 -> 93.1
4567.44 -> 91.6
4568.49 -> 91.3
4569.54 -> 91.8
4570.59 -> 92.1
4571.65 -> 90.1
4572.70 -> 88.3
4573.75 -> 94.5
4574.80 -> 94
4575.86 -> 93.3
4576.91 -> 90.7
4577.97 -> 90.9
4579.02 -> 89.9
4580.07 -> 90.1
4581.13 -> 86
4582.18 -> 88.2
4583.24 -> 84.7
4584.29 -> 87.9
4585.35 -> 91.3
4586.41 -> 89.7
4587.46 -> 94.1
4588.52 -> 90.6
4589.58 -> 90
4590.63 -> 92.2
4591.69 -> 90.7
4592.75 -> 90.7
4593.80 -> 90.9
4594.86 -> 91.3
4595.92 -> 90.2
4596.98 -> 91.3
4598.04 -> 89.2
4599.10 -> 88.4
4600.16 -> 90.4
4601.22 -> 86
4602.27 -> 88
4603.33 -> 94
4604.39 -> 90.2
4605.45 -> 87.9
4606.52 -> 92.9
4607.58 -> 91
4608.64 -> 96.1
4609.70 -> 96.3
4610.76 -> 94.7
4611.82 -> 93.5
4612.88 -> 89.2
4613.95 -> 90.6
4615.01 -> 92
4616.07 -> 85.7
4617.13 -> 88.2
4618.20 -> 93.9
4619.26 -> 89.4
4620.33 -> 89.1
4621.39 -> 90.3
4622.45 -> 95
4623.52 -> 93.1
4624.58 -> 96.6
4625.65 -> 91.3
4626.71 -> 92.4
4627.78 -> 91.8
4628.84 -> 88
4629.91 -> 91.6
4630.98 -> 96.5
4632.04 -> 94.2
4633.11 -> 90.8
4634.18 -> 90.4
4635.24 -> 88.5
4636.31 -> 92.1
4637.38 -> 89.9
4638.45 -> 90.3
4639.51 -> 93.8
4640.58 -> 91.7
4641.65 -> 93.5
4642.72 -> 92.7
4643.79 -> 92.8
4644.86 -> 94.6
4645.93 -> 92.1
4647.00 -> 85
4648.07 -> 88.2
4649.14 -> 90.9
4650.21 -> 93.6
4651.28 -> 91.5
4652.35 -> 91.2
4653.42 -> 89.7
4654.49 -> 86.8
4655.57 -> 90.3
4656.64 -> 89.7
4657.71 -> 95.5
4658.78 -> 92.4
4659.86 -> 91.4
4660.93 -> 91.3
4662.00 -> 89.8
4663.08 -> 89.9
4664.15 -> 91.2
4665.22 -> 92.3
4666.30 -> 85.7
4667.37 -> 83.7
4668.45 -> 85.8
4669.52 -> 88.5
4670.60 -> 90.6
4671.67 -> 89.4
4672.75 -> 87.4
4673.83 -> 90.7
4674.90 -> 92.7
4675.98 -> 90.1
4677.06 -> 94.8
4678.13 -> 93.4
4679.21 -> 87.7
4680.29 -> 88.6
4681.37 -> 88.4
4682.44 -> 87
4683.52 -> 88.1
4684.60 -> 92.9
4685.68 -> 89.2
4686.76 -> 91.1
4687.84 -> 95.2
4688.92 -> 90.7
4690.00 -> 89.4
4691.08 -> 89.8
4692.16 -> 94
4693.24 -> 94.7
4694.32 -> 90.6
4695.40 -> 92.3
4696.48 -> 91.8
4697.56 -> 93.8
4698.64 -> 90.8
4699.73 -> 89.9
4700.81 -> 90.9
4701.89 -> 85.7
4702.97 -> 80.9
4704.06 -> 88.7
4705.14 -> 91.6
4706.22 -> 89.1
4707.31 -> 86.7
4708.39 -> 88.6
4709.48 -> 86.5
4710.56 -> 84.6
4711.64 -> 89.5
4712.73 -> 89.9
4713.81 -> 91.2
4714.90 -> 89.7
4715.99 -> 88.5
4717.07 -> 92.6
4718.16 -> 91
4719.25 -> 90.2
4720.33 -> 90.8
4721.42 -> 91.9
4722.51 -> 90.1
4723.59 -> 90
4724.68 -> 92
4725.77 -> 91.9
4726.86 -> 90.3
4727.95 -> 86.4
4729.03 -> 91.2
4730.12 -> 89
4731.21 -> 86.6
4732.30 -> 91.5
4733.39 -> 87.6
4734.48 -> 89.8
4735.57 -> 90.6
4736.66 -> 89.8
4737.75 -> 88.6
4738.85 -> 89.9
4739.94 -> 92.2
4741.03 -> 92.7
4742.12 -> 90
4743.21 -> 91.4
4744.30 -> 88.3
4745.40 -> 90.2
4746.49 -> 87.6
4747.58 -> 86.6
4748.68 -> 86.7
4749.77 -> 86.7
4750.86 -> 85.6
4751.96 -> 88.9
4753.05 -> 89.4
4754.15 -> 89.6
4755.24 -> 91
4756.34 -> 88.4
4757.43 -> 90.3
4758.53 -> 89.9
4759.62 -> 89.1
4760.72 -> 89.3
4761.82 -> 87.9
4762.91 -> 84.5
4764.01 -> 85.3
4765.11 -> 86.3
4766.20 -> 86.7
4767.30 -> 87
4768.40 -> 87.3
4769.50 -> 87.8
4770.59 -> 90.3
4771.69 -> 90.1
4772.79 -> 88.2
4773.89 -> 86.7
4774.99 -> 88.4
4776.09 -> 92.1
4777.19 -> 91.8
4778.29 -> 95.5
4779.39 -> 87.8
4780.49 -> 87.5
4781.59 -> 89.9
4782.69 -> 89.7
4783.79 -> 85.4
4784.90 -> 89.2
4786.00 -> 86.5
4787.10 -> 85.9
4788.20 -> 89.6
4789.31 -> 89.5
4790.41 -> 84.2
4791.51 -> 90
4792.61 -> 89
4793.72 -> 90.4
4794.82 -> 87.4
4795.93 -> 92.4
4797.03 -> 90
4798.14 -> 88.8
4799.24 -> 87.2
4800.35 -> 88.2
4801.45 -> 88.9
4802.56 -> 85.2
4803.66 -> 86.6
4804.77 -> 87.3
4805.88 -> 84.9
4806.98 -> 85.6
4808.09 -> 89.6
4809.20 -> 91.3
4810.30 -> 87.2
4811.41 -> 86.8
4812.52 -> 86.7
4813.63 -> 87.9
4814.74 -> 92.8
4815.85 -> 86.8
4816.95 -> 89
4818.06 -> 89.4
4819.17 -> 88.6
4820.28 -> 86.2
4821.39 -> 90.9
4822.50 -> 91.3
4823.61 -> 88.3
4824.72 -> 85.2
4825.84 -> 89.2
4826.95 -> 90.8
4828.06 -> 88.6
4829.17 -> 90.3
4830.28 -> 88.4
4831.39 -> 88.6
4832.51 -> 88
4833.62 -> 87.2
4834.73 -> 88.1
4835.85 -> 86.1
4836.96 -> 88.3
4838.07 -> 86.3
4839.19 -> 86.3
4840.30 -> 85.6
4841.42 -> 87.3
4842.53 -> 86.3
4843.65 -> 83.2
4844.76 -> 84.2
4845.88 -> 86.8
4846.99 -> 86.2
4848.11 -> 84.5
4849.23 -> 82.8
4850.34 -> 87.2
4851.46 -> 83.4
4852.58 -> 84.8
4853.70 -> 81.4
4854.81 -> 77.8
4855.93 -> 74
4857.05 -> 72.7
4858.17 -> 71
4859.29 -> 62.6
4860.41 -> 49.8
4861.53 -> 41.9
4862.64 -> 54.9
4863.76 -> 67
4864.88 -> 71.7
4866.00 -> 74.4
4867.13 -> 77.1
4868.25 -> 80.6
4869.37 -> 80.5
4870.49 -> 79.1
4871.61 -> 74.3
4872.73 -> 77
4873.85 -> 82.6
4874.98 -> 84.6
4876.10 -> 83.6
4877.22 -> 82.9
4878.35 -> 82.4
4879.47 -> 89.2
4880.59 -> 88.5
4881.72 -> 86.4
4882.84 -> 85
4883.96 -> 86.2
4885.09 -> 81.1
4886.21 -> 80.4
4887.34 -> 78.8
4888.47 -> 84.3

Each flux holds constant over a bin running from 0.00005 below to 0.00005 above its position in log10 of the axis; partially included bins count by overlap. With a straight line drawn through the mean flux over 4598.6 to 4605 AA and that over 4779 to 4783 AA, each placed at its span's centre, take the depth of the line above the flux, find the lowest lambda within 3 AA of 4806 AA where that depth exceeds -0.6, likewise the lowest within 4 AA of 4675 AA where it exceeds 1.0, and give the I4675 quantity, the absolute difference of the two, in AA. 130.9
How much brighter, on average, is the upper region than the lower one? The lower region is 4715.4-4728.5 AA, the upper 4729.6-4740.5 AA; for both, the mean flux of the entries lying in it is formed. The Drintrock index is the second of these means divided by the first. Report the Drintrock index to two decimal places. 0.99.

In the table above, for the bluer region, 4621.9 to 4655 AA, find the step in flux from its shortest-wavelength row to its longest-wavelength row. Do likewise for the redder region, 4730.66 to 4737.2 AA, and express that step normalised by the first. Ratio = 0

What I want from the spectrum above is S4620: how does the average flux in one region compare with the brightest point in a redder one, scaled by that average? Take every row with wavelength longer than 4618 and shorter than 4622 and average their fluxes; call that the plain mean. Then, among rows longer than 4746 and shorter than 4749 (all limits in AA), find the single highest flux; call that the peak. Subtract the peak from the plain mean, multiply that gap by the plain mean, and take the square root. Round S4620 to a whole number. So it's 17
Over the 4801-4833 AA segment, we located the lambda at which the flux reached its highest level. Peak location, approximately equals 4814.74 AA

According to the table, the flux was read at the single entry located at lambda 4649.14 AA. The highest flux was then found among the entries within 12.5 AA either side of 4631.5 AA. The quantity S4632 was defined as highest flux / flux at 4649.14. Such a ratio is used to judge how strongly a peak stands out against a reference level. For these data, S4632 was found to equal 1.063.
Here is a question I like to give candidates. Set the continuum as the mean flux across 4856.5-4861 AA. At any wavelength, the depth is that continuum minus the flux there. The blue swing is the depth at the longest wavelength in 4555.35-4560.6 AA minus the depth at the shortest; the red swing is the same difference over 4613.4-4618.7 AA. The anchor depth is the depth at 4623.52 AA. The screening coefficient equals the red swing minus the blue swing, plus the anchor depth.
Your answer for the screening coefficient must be -31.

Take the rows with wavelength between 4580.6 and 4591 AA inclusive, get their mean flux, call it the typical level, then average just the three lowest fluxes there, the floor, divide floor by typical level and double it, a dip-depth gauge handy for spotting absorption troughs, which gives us 1.93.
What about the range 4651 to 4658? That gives 1.96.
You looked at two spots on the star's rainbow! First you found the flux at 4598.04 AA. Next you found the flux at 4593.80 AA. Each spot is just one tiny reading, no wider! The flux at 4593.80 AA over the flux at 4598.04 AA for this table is 1.02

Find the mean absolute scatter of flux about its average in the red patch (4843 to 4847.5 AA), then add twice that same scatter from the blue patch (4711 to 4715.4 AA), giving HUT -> 2.5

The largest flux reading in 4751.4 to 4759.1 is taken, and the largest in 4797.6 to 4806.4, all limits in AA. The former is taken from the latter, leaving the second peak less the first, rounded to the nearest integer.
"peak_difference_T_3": -2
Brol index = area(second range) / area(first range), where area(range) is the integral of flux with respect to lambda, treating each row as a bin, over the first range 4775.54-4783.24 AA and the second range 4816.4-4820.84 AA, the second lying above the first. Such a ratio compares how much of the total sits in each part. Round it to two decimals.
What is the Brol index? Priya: 0.56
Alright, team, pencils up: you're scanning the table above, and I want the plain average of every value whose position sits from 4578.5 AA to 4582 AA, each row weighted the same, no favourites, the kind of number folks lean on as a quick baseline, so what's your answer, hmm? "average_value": 89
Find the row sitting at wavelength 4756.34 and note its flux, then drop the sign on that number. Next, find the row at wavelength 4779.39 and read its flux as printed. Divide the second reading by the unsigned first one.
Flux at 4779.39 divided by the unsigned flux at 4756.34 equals 0.99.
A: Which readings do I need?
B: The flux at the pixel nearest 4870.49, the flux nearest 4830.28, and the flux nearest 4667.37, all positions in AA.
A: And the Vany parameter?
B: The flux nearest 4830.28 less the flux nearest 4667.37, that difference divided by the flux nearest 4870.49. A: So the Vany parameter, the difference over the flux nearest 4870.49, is 0.06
